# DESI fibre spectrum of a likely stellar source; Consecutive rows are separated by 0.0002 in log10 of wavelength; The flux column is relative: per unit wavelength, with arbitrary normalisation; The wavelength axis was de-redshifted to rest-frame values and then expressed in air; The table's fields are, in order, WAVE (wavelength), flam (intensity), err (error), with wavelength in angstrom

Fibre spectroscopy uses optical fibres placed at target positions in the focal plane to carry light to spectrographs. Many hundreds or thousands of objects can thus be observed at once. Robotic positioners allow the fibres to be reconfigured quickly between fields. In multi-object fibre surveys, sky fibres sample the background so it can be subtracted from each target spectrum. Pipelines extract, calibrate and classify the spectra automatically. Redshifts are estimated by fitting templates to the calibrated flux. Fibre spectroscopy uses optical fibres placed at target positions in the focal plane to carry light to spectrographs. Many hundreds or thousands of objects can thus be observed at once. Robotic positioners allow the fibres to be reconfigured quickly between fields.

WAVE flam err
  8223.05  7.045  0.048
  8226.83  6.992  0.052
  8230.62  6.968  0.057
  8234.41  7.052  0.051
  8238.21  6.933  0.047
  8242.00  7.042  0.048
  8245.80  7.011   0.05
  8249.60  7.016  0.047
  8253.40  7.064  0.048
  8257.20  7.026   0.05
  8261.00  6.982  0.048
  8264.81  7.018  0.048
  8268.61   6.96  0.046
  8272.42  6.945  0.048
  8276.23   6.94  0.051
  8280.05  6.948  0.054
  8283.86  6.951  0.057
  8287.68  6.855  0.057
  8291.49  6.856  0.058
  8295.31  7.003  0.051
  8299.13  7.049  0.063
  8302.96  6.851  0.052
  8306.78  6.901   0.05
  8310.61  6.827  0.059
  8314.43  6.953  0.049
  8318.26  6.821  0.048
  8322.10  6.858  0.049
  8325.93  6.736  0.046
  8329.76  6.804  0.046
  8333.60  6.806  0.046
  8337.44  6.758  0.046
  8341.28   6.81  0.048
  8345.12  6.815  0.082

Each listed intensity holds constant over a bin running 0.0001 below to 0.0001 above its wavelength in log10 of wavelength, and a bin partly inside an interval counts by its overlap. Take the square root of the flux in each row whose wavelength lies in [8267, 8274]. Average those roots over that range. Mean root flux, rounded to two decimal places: 2.64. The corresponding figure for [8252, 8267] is 2.65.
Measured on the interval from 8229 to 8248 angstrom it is 2.65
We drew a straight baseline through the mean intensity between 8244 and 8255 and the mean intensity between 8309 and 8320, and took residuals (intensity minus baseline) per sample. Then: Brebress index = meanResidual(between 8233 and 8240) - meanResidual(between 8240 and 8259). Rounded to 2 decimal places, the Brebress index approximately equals -0.07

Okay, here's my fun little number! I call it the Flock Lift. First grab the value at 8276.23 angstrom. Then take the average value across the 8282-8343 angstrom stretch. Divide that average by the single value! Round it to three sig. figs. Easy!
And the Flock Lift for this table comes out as 0.989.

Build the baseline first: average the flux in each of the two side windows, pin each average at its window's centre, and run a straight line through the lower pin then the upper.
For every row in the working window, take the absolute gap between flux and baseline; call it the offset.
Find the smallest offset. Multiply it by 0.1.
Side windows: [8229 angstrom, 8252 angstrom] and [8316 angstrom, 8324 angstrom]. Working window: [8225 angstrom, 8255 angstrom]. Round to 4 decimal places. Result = 0.0019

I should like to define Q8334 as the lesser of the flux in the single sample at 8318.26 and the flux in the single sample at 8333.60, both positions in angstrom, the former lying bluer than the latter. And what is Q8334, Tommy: 6.81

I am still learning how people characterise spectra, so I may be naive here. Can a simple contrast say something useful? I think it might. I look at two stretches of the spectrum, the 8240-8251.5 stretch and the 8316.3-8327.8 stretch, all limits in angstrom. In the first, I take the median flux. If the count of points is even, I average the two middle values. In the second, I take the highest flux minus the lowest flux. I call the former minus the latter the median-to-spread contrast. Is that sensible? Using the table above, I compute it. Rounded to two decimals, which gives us 6.89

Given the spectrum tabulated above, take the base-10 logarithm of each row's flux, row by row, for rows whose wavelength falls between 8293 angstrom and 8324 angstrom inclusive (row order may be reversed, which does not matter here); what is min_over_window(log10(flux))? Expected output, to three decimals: 0.834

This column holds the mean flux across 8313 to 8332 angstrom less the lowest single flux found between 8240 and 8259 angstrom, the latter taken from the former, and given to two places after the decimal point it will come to -0.18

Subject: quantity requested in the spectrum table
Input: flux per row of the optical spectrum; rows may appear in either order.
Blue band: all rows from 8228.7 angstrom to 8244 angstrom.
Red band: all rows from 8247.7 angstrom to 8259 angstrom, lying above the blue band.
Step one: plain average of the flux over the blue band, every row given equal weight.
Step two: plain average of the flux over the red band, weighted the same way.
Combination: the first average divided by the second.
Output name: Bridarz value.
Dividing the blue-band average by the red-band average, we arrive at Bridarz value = 0.99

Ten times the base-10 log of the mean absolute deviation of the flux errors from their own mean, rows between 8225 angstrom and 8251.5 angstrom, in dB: -26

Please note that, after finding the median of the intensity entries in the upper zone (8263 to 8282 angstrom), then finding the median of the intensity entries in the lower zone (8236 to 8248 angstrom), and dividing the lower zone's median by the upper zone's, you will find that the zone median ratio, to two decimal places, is 1.01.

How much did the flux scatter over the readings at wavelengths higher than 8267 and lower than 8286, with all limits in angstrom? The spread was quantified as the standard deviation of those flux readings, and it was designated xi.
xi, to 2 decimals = 0.01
